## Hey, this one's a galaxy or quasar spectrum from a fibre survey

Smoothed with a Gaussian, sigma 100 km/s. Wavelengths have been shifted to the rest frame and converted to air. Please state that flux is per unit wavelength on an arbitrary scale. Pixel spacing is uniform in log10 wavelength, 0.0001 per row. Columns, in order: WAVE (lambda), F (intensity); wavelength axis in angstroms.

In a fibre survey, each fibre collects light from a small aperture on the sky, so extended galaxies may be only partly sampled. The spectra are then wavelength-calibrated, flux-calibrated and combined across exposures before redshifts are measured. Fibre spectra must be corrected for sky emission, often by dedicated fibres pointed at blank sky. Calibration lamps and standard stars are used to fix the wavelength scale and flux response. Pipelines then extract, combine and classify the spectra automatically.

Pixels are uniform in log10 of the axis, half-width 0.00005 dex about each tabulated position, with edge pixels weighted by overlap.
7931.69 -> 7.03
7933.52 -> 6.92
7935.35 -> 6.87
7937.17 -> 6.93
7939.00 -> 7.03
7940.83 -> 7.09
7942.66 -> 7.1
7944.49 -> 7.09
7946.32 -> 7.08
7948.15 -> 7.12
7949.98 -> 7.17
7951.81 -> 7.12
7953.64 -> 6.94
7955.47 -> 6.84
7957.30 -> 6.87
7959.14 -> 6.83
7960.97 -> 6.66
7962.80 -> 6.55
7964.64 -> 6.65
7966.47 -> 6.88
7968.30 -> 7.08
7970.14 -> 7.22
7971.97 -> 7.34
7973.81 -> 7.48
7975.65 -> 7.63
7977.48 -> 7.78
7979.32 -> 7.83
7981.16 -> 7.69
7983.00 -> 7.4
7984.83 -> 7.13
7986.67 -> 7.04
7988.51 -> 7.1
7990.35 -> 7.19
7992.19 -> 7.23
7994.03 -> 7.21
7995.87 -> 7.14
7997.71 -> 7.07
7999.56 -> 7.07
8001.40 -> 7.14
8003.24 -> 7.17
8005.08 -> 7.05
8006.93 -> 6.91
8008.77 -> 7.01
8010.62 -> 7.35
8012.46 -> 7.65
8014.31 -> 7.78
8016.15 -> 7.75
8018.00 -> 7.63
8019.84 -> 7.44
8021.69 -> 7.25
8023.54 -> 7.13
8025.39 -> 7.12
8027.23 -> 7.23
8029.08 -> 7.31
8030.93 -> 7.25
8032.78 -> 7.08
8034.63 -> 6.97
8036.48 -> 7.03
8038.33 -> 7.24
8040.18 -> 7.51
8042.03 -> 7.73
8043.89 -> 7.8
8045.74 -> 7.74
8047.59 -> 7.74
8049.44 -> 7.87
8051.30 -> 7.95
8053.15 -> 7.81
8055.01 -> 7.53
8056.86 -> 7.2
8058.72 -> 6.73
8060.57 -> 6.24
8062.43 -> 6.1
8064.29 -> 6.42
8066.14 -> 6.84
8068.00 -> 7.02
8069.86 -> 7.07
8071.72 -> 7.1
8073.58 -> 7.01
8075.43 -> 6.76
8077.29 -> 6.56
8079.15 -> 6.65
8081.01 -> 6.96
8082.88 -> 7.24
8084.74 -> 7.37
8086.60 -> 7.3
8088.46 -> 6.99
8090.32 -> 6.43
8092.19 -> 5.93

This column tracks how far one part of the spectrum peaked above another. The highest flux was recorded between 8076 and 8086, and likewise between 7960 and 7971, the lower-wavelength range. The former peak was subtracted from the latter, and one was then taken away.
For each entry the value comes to -1.15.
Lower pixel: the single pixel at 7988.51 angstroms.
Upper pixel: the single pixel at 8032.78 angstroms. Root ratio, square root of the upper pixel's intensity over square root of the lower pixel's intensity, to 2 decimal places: 1.00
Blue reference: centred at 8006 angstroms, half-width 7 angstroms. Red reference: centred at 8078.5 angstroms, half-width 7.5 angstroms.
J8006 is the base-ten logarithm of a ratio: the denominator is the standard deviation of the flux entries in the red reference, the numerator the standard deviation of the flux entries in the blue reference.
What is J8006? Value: -0.09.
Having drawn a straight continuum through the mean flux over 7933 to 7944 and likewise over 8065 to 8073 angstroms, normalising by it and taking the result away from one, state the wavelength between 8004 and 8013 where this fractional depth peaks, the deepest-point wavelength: 8006.93 angstroms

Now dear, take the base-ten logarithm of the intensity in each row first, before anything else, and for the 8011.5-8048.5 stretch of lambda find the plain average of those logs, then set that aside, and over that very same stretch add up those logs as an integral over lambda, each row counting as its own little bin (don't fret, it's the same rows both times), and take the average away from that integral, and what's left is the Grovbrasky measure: 31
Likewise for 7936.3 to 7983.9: 40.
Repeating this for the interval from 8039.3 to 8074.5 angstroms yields 29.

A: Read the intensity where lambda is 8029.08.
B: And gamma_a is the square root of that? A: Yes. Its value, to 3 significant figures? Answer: 2.70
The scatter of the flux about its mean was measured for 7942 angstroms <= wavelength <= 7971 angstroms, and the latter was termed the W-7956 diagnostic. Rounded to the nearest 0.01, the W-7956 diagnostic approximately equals 0.20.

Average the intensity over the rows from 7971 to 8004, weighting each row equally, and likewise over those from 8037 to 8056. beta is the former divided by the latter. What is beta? 0.95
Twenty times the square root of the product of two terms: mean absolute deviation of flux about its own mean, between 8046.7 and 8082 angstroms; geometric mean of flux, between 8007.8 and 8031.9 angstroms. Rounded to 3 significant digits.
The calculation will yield 35.4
